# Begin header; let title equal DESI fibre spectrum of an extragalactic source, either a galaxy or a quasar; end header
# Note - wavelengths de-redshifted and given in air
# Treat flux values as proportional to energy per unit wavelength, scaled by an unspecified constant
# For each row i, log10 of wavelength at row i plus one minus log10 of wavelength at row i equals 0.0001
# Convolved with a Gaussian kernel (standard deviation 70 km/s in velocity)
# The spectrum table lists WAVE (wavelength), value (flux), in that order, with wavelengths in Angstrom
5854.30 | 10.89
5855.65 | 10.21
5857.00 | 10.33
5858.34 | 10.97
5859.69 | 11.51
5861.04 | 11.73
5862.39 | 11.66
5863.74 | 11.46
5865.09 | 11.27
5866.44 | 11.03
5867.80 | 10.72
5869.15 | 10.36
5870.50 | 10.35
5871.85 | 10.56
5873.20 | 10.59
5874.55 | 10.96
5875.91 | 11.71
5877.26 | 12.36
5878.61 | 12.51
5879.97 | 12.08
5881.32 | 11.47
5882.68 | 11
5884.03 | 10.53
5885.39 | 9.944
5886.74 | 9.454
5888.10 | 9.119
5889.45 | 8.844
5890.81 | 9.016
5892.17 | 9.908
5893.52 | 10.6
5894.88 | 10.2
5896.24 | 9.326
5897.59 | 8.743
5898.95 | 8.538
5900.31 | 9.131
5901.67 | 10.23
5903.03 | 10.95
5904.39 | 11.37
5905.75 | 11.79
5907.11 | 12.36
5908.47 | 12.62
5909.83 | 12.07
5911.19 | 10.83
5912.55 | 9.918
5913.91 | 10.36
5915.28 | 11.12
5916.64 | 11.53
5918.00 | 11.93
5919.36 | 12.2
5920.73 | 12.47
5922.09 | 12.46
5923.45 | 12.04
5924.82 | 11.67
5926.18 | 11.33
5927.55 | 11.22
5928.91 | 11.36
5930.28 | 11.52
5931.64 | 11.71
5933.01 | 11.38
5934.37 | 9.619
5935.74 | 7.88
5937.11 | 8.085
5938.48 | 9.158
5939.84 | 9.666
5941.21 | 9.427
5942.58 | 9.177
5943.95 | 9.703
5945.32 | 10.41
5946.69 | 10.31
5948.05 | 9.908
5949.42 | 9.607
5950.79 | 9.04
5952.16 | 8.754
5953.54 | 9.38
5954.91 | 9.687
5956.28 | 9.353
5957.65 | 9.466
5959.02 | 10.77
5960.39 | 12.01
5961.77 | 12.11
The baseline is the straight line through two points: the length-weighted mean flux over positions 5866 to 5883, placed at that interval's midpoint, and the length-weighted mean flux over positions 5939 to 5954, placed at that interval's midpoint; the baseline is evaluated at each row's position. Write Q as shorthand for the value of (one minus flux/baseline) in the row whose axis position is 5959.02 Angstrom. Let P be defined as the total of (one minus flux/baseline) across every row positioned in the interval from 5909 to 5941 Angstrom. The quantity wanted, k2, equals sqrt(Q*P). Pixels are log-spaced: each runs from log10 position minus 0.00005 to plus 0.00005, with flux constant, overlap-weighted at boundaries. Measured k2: 0.56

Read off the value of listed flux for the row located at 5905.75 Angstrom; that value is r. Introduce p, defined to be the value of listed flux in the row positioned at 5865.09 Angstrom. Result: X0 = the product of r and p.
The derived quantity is 133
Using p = 11.27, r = 11.79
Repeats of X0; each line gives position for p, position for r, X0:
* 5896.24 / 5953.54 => 87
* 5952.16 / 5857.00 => 90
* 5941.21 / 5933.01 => 107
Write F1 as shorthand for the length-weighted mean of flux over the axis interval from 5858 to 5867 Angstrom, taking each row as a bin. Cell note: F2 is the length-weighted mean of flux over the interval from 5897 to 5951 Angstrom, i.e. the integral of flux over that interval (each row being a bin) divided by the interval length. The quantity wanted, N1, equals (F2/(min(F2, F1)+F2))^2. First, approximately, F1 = 11.4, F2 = 10.6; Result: 0.25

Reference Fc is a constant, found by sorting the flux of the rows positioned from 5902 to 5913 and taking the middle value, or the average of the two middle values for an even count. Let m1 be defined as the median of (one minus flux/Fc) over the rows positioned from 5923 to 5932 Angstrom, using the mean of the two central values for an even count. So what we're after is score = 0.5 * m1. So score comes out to 0.00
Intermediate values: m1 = 0.01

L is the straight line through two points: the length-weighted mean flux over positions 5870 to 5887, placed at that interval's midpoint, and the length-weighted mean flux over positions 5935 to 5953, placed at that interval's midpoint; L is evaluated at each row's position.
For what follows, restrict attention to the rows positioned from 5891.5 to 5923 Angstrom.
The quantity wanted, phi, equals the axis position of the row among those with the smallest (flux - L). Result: 5898.95 Angstrom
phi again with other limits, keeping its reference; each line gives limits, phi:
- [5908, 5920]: 5912.55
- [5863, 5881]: 5869.15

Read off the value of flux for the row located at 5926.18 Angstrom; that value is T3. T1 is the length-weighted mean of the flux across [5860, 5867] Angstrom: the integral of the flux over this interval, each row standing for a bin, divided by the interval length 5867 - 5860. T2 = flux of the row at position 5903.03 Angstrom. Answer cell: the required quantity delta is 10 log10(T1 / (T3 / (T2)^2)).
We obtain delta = 20.8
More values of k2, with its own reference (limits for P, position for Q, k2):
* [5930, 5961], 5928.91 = 0.27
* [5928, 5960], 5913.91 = 0.04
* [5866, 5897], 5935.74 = 0.46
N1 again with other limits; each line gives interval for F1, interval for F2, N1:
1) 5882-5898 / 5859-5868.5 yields 0.29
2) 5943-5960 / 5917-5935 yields 0.30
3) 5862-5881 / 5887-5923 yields 0.25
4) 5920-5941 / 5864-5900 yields 0.25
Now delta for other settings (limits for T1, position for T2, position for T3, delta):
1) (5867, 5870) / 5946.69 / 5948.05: 20.5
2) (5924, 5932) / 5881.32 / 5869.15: 21.6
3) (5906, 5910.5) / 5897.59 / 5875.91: 19.0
